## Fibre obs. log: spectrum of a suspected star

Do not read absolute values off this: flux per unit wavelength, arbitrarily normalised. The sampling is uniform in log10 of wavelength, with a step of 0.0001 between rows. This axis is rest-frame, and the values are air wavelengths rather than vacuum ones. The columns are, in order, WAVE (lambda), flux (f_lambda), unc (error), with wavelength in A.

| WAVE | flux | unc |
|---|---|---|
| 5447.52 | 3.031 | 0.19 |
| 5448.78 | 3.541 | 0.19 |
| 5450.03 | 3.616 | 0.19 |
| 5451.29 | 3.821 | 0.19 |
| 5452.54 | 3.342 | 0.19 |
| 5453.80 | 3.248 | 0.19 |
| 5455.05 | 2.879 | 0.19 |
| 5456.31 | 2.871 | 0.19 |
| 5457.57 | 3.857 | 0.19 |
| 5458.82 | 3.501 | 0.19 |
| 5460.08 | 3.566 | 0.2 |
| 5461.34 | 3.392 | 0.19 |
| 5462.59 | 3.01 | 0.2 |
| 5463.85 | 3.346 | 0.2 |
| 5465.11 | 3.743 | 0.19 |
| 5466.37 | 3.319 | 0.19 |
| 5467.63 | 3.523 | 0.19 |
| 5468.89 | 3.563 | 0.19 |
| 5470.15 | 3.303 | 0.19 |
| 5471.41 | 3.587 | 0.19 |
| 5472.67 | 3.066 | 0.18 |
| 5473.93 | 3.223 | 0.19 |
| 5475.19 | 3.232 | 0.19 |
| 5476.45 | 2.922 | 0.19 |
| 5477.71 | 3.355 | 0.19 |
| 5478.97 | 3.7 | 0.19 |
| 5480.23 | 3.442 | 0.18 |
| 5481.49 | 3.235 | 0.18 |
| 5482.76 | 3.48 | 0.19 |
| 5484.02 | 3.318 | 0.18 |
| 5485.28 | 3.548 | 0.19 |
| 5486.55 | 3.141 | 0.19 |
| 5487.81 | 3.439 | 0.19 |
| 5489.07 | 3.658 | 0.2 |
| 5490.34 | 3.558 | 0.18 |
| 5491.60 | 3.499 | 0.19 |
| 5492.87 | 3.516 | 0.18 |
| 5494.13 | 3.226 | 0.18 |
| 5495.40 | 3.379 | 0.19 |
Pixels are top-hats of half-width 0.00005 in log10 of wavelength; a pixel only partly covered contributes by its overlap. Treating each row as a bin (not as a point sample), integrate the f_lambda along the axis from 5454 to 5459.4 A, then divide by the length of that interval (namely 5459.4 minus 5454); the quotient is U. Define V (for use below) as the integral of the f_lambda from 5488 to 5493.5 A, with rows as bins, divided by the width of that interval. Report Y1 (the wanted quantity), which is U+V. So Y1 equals 6.82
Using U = 3.28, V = 3.55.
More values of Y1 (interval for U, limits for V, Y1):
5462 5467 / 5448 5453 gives 6.92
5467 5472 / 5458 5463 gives 6.90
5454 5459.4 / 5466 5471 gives 6.71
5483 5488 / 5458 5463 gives 6.77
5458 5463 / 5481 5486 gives 6.80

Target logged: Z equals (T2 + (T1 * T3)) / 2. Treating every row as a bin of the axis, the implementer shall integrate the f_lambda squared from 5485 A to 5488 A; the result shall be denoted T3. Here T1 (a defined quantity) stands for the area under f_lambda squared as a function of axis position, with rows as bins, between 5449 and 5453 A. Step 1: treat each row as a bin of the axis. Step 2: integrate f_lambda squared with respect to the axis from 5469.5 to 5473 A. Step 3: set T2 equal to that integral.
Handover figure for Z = 895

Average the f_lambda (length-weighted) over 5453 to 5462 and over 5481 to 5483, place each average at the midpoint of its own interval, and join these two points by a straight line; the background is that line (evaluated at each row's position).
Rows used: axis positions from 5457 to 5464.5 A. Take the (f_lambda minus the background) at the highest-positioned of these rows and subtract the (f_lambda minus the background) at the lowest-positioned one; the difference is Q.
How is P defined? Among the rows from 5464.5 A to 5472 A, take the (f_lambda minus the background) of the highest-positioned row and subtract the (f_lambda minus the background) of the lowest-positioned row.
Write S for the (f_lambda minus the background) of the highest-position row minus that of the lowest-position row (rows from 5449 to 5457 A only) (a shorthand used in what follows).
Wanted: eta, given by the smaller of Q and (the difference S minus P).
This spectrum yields -0.6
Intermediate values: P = -0.2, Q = -0.5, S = -0.7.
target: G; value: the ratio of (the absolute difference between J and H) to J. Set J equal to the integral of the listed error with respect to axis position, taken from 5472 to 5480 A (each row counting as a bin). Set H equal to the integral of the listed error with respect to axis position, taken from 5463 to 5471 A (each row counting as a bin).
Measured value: 0.019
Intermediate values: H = 1.53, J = 1.505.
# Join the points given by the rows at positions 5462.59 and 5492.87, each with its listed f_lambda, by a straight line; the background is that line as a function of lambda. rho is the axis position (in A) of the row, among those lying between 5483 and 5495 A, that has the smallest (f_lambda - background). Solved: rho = 5494.13 A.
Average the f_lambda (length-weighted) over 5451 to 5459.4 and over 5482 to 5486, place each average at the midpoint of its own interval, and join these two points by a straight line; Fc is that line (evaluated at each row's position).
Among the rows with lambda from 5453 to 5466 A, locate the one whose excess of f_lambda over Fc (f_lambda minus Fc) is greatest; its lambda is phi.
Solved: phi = 5457.57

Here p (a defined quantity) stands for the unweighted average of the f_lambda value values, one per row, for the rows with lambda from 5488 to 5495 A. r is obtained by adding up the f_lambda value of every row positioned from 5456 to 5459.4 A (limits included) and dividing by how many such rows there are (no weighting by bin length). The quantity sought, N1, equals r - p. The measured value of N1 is -0.08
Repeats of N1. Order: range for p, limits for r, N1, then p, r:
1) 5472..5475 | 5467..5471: 0.32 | 3.14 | 3.46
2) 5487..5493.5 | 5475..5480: -0.23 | 3.53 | 3.30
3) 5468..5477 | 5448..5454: 0.24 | 3.27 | 3.51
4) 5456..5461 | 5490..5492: 0.08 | 3.45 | 3.53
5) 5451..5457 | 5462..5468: 0.16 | 3.23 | 3.39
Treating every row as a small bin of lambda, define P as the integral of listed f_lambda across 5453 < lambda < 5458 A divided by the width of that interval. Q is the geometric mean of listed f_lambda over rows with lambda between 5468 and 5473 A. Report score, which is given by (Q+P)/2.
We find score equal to 3.281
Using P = 3.19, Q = 3.37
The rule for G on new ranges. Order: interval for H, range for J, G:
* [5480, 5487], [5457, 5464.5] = 0.115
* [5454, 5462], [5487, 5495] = 0.027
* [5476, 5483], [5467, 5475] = 0.134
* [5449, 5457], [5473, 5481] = 0.010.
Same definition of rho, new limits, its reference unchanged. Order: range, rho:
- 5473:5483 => 5476.45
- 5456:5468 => 5456.31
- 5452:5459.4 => 5456.31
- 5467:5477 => 5476.45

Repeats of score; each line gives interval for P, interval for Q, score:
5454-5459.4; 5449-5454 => 3.388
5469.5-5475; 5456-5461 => 3.360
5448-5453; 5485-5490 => 3.506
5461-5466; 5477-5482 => 3.400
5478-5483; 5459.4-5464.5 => 3.388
